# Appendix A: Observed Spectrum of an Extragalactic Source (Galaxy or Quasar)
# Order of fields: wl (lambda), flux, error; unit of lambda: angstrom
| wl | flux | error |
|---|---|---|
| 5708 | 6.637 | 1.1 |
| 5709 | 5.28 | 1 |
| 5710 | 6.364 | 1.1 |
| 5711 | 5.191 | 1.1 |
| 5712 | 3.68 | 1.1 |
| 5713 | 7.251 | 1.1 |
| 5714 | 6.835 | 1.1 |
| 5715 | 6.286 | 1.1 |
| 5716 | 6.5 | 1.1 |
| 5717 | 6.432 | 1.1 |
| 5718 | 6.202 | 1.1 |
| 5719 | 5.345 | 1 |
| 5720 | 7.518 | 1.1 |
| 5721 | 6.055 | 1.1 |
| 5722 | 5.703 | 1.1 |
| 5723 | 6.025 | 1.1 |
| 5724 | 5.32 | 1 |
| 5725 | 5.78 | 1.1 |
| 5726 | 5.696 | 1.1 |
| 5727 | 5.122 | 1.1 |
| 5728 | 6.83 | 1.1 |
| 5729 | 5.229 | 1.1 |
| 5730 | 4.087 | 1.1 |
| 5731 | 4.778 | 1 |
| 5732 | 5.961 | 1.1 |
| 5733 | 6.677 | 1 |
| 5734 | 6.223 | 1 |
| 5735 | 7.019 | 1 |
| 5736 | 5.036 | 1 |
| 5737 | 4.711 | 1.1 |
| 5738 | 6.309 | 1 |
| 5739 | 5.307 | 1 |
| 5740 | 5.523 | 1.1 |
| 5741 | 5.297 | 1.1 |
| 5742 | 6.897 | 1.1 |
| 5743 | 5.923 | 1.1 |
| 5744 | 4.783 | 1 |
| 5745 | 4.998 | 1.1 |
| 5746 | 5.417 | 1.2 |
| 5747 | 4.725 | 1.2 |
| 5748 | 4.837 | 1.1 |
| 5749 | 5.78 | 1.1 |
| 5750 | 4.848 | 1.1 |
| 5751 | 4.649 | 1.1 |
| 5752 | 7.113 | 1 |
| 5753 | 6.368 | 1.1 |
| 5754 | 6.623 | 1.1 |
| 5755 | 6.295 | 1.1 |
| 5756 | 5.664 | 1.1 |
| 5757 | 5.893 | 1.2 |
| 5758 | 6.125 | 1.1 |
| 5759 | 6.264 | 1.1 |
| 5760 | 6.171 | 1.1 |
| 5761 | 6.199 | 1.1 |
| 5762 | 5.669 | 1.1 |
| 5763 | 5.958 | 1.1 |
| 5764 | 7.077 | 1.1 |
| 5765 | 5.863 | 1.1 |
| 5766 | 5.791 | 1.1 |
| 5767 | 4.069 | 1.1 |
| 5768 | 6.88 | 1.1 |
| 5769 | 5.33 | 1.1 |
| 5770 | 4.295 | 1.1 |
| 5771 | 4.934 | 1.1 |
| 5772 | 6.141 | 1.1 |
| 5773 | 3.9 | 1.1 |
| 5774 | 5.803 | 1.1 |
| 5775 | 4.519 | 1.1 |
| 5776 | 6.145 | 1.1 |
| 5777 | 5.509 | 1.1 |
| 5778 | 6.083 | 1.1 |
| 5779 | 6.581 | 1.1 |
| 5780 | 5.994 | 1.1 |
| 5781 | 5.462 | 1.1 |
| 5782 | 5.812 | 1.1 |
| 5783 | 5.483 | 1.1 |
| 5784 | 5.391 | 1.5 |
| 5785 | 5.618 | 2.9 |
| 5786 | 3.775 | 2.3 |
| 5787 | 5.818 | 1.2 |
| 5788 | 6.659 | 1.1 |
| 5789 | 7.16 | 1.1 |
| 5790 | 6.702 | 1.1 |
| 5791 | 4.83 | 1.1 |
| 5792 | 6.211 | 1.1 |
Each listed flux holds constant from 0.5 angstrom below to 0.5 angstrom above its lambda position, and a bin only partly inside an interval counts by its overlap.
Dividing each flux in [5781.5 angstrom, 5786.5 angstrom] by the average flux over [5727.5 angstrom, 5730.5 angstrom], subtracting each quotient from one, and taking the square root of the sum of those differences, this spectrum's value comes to 0.39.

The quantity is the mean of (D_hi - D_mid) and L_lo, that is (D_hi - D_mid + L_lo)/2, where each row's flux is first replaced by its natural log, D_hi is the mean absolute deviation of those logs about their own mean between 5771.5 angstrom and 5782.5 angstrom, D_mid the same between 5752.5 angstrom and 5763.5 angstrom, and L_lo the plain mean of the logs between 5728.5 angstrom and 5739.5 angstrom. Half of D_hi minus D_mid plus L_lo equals 0.889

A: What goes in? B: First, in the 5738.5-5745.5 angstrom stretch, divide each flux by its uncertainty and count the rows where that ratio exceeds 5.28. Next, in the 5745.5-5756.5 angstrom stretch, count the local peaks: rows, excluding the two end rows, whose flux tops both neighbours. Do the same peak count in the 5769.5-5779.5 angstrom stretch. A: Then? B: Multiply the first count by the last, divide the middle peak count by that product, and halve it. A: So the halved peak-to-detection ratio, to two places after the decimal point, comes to 0.17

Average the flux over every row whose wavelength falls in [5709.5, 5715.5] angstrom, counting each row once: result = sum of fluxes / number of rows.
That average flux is 5.9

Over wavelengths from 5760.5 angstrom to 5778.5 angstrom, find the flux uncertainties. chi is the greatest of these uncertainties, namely 1.10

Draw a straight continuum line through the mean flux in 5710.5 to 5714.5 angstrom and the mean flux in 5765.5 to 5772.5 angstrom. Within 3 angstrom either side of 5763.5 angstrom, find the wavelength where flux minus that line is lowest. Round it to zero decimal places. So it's 5762 angstrom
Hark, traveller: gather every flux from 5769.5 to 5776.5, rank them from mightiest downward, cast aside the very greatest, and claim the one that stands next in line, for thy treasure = 6.141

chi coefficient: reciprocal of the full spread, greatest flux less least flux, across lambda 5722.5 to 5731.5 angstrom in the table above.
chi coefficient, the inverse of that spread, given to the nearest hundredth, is 0.36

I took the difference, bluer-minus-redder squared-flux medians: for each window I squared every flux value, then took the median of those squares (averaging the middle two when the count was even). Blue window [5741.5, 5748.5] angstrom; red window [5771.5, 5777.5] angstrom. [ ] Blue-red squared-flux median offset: -7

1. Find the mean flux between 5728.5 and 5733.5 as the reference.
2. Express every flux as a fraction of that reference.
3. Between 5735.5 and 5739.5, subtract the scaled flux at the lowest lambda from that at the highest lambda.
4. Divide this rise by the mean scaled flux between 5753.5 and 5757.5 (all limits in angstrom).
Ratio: 0.04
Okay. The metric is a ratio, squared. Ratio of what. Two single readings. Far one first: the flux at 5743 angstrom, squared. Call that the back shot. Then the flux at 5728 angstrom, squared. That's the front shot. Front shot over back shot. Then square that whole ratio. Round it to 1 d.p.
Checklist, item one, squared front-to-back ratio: 1.8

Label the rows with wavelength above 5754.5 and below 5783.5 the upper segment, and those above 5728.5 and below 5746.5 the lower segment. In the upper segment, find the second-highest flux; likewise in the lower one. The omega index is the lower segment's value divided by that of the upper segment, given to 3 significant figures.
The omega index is 1.00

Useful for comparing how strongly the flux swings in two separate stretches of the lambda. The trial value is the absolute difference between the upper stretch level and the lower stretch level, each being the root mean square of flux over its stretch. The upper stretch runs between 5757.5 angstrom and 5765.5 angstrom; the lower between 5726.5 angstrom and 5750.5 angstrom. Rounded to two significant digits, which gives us 0.61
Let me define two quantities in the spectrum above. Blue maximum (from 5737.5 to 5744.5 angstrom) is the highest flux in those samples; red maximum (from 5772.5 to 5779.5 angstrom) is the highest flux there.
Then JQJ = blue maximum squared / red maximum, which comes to 7.23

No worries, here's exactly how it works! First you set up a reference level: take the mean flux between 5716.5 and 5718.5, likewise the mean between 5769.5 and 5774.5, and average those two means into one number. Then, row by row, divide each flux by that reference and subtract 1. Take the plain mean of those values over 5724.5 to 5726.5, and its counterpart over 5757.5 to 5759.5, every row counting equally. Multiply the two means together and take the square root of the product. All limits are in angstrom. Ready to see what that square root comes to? 0.034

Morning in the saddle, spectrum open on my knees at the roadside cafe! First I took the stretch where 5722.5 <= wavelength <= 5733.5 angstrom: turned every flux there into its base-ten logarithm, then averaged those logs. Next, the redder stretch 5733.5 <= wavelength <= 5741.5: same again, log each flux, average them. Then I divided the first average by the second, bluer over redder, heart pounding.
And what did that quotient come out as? 0.99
